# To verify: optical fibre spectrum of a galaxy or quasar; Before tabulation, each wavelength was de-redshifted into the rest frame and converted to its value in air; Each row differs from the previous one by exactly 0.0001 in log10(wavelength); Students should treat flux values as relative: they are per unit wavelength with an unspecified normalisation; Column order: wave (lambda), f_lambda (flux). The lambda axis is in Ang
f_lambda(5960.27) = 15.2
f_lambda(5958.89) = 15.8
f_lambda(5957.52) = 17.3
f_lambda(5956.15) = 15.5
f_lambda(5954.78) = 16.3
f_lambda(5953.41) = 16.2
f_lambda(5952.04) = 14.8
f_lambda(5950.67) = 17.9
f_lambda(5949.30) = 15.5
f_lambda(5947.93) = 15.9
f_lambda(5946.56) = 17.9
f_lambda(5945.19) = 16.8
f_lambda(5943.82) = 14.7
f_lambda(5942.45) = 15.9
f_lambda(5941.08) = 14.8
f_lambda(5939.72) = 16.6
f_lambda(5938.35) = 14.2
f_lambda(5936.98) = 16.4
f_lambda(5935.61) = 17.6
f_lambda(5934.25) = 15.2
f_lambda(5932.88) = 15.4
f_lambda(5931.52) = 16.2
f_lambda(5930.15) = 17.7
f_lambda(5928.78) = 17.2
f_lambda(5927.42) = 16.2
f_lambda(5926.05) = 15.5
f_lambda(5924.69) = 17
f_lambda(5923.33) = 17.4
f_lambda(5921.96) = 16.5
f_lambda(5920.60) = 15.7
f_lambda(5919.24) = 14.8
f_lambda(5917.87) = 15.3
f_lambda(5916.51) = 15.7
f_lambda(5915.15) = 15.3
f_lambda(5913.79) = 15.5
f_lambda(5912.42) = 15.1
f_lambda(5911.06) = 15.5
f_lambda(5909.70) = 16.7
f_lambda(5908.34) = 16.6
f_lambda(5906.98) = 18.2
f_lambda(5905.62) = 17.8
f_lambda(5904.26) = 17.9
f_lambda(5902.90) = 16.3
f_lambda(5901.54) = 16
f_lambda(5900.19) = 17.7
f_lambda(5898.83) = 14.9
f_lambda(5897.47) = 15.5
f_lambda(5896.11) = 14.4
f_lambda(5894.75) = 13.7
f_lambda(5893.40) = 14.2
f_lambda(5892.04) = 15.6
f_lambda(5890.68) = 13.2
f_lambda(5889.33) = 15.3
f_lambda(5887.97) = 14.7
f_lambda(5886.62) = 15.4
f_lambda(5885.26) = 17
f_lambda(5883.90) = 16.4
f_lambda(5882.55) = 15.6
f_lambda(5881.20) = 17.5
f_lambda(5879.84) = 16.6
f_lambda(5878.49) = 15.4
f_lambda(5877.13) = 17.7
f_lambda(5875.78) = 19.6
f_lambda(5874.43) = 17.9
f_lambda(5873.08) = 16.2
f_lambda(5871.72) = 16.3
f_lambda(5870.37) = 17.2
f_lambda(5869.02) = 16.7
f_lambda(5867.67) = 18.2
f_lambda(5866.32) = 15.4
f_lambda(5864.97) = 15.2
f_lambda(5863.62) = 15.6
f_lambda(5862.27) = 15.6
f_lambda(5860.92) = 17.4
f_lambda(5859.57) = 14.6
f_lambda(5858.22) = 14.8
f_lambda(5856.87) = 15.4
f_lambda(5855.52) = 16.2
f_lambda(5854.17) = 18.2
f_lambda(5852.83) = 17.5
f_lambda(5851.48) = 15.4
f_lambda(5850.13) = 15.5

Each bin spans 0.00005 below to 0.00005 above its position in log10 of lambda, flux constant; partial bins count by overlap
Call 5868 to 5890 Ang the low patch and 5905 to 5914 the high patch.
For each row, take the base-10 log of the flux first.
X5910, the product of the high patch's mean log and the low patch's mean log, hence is 1.48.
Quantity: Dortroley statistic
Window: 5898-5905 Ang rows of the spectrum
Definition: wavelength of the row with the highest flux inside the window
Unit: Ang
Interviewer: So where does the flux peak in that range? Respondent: 5904.26 Ang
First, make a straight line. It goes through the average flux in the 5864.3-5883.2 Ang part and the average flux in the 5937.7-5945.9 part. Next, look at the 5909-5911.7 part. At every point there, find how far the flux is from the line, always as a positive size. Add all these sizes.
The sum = 1.17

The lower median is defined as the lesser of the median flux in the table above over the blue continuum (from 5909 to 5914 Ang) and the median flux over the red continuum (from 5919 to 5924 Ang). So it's 15.5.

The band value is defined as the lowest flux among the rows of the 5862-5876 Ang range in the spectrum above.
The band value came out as 15.2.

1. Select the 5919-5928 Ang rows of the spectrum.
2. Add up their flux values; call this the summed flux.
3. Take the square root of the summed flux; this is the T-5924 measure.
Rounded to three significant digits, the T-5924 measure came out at 10.6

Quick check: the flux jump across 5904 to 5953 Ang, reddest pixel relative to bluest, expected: -3.1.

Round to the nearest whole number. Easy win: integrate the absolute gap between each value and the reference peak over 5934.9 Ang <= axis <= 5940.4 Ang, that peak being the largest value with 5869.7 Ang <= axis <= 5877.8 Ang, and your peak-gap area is 19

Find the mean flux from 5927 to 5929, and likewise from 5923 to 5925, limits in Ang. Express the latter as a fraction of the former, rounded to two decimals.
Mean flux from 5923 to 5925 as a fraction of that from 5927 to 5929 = 1.03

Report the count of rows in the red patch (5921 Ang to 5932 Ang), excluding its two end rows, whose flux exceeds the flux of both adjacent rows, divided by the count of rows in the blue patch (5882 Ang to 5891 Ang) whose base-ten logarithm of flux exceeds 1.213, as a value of 1.0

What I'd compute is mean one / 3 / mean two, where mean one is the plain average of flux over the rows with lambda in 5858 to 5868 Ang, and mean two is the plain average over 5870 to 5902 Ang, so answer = 0.330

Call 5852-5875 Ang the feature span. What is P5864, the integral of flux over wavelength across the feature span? 376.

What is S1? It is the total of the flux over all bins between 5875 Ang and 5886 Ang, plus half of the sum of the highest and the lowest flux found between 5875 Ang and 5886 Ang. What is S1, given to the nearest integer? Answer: 153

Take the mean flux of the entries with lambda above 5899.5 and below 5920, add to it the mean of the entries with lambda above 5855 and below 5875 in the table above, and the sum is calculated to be 32.5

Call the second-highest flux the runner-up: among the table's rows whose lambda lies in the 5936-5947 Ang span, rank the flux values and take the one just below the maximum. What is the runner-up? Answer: 16.8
